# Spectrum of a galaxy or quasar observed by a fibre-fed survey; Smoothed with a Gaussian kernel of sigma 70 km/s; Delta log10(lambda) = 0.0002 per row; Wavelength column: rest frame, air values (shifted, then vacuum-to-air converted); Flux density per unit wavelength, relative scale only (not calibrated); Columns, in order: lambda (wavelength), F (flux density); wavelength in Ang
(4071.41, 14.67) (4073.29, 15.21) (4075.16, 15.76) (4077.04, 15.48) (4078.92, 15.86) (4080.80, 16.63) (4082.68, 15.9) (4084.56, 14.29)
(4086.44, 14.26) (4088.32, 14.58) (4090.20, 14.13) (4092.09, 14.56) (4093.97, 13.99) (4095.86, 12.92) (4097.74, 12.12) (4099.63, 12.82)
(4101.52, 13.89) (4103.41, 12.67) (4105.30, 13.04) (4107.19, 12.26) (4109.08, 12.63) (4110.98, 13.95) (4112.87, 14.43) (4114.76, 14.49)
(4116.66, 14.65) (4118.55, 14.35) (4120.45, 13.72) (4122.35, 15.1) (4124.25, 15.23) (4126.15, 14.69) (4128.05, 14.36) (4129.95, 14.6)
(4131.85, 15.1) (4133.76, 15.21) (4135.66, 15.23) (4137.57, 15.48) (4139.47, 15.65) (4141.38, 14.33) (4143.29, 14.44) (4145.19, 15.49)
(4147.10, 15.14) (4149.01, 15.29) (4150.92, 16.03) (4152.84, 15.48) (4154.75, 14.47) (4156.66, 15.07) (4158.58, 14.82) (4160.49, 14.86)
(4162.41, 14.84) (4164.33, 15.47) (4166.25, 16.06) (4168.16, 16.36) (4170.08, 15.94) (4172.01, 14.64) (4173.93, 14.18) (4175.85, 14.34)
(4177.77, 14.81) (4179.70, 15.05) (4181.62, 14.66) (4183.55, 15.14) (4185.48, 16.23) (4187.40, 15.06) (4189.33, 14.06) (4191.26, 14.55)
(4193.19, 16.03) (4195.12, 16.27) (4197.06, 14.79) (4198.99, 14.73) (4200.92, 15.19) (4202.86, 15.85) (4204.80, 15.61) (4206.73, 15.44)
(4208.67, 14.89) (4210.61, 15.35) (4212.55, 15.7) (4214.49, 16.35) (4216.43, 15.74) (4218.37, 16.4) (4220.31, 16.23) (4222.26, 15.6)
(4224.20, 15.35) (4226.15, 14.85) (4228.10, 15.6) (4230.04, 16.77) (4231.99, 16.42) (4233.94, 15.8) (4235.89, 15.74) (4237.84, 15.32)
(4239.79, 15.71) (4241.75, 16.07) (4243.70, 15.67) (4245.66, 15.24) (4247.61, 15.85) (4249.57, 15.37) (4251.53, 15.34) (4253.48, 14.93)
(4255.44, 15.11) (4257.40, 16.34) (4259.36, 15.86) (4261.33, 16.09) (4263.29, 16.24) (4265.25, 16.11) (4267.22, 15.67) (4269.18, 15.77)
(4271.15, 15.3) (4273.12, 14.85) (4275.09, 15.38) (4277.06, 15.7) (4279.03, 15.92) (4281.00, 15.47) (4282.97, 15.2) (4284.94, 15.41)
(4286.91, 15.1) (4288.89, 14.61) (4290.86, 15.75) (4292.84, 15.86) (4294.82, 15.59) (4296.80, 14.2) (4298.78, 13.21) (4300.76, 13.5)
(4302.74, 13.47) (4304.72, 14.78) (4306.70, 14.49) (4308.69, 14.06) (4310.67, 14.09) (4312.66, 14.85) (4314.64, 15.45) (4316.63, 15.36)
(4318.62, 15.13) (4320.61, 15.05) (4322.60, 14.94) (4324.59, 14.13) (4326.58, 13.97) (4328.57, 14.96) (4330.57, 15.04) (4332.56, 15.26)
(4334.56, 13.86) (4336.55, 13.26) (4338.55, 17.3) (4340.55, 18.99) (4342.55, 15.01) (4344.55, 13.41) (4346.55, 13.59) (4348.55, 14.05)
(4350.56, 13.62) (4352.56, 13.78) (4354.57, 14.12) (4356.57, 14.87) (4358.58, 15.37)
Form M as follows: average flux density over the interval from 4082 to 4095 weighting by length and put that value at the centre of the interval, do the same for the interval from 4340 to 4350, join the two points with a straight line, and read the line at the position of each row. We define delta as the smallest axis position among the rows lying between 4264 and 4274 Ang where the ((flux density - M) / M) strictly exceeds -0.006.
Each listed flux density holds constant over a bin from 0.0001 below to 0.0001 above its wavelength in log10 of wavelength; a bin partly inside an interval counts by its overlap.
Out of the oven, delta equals 4265.25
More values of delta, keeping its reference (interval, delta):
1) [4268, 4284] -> 4269.18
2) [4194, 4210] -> 4195.12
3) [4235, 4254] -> 4235.89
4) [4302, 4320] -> 4304.72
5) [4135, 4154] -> 4135.66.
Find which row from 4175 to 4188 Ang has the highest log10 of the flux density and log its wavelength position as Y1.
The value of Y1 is 4185.48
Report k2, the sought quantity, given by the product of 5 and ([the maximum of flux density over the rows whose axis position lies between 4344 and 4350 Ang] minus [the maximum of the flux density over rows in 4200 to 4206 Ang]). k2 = -9.0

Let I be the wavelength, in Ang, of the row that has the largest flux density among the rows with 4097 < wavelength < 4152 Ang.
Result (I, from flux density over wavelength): 4150.92 Ang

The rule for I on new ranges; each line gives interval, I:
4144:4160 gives 4150.92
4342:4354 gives 4342.55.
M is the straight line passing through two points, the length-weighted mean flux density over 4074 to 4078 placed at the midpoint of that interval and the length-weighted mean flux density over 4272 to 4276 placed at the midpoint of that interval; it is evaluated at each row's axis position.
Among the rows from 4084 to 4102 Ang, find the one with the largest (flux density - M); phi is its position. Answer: 4088.32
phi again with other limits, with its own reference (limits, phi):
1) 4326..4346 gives 4340.55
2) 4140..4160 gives 4150.92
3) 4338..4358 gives 4340.55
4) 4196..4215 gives 4214.49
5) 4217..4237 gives 4230.04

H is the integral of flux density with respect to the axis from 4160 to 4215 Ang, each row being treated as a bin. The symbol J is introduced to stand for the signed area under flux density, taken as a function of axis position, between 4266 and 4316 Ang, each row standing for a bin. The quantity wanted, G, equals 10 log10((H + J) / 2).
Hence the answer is 29.0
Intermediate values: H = 839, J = 748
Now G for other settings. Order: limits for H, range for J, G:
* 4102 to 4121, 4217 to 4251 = 26.0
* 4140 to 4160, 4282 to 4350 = 28.2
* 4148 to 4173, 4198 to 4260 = 28.3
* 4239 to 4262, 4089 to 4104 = 24.5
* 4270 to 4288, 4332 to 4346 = 23.9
